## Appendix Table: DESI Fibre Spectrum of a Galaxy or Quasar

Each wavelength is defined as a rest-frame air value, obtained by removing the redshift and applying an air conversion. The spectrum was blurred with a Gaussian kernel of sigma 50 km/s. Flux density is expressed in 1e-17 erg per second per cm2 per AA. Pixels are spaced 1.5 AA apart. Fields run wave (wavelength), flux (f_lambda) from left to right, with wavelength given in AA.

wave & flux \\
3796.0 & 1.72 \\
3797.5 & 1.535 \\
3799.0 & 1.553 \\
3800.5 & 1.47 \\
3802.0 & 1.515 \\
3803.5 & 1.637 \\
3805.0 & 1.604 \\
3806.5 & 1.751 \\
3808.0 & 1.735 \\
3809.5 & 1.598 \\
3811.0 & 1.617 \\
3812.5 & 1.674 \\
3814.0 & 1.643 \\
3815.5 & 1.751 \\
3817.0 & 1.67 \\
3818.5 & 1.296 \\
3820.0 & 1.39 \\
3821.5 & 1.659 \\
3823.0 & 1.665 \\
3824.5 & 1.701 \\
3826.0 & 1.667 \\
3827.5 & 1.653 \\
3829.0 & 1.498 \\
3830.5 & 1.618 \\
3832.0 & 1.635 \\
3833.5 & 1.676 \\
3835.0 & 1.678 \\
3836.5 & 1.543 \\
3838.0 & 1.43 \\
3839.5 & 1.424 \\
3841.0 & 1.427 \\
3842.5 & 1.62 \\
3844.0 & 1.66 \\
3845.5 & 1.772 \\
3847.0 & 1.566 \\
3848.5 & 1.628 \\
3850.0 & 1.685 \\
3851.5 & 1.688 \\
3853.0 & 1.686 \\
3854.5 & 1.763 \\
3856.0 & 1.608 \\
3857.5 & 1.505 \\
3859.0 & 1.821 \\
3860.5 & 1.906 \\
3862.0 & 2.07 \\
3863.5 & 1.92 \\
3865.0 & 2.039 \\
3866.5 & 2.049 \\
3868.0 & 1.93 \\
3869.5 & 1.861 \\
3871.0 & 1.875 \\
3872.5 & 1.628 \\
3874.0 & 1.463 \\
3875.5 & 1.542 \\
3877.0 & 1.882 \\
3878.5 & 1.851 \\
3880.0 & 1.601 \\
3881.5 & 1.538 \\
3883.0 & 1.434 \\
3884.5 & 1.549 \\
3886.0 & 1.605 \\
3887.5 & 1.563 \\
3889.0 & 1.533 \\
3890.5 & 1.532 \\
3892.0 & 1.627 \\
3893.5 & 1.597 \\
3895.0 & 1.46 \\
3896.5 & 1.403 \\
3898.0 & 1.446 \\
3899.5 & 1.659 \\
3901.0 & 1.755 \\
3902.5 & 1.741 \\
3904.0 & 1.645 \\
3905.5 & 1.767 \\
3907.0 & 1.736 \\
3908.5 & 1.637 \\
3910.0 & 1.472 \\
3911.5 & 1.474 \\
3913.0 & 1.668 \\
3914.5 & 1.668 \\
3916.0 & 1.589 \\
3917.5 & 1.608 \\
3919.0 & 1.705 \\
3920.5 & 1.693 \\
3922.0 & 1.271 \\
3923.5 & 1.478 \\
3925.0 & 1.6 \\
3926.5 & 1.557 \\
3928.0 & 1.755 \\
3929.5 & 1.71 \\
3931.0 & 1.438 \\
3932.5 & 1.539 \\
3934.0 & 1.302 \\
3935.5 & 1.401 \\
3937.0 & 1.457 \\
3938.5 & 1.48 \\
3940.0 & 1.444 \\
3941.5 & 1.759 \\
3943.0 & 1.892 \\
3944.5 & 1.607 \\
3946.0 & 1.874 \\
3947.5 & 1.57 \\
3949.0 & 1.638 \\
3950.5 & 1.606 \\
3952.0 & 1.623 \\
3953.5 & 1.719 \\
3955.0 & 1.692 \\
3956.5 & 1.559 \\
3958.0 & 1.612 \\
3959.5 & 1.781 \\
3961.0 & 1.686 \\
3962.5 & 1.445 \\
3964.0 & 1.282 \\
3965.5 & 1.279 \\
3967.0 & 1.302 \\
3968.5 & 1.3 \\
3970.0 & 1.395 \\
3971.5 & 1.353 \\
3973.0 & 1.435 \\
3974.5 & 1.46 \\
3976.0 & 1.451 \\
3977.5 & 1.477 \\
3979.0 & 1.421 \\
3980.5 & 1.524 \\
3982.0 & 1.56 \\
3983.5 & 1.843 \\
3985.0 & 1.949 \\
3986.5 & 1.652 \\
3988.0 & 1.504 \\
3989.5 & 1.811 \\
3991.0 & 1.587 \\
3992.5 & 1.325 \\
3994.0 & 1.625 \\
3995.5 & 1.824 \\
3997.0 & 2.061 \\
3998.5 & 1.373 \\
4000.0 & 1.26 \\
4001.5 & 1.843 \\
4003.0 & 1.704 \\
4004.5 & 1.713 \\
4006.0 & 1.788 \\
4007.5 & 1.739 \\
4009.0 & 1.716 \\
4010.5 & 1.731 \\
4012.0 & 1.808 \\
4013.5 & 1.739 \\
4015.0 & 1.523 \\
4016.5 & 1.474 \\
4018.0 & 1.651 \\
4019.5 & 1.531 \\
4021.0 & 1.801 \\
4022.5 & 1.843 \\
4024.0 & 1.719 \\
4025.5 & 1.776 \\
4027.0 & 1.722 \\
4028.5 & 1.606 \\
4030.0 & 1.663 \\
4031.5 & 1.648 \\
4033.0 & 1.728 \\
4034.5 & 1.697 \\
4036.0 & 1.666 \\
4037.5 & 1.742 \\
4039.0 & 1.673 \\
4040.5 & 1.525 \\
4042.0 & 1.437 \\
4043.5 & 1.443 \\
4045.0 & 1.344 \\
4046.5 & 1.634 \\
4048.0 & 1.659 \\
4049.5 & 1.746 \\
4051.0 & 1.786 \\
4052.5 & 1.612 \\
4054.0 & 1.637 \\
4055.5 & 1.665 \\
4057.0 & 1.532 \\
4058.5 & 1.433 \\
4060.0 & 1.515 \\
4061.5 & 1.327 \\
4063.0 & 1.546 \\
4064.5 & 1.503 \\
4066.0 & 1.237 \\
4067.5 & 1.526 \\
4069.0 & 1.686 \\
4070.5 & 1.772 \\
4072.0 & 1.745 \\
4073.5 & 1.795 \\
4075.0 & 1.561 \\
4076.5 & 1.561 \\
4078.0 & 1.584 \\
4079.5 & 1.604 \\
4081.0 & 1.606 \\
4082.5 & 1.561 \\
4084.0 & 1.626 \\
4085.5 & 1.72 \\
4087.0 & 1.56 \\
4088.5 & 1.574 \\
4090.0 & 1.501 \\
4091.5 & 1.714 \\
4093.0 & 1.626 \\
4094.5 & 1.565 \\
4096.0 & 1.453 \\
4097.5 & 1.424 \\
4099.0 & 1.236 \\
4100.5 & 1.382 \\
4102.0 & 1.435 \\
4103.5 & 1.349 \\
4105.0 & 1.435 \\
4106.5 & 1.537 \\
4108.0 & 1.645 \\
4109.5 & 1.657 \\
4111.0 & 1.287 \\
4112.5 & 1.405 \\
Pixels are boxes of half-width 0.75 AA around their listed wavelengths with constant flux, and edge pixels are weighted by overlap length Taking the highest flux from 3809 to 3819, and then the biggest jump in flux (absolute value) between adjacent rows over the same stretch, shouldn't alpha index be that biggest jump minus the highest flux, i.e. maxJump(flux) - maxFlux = -1.38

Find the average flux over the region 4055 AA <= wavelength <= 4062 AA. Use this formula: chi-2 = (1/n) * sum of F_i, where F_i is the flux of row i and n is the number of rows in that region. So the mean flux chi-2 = 1.494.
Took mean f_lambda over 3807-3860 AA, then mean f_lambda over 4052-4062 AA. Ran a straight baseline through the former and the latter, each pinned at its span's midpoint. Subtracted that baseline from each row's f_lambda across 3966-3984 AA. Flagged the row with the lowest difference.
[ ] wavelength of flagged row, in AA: 3968.5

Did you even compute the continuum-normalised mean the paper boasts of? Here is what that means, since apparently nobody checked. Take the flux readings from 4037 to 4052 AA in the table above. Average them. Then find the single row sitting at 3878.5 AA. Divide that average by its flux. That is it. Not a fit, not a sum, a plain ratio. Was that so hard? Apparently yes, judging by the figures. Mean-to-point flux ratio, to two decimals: 0.86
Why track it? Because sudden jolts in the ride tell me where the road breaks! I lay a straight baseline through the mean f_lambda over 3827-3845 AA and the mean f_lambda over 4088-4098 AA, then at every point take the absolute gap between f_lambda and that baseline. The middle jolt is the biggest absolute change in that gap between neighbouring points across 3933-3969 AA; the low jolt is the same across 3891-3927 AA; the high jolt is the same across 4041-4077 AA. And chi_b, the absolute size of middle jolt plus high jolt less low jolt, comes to 0.39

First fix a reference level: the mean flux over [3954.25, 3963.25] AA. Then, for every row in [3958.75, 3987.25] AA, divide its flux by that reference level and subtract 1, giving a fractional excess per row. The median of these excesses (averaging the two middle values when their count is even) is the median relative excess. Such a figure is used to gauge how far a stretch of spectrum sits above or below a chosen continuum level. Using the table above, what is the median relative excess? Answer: -0.11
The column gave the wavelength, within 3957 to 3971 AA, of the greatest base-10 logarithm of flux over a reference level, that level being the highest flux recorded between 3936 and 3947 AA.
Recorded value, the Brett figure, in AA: 3959.5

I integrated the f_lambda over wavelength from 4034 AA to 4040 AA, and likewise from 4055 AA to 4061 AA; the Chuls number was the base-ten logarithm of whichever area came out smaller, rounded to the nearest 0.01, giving 0.96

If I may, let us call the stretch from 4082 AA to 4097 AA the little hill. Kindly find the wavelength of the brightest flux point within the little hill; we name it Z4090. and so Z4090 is 4085.5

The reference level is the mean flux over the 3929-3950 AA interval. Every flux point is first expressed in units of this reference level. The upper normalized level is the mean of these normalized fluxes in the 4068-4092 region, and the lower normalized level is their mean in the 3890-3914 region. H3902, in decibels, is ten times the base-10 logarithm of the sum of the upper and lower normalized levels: 3.12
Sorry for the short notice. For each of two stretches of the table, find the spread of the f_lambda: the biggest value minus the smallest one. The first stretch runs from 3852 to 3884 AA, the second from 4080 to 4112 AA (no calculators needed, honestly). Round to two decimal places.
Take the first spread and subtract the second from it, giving 0.15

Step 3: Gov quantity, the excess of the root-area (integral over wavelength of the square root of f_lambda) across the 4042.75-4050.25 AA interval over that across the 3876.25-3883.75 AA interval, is -0.28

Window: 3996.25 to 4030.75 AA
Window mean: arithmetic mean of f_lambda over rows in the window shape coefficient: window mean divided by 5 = 0.337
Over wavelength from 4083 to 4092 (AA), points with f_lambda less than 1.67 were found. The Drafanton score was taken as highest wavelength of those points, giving 4090.0 AA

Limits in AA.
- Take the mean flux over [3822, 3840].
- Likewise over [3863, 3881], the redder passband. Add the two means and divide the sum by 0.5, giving 6.8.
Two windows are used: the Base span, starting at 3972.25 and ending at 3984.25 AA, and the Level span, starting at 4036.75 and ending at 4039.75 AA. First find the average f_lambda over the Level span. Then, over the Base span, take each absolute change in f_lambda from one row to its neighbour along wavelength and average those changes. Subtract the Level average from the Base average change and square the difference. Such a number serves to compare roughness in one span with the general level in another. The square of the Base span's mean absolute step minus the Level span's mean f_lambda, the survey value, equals 2.66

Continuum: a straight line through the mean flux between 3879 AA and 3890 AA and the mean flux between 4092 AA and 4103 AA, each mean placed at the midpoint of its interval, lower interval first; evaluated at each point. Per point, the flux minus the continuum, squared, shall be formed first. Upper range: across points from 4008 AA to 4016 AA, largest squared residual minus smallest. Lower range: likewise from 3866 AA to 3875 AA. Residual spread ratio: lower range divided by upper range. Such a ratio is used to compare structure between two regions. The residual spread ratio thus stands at 2.3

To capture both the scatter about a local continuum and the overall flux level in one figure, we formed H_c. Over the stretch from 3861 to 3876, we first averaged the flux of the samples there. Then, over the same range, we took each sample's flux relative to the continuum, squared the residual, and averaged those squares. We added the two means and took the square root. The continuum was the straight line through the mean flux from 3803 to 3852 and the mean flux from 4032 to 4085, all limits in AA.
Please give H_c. 1.39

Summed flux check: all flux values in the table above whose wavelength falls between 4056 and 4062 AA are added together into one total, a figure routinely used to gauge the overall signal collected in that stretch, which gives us 5.8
